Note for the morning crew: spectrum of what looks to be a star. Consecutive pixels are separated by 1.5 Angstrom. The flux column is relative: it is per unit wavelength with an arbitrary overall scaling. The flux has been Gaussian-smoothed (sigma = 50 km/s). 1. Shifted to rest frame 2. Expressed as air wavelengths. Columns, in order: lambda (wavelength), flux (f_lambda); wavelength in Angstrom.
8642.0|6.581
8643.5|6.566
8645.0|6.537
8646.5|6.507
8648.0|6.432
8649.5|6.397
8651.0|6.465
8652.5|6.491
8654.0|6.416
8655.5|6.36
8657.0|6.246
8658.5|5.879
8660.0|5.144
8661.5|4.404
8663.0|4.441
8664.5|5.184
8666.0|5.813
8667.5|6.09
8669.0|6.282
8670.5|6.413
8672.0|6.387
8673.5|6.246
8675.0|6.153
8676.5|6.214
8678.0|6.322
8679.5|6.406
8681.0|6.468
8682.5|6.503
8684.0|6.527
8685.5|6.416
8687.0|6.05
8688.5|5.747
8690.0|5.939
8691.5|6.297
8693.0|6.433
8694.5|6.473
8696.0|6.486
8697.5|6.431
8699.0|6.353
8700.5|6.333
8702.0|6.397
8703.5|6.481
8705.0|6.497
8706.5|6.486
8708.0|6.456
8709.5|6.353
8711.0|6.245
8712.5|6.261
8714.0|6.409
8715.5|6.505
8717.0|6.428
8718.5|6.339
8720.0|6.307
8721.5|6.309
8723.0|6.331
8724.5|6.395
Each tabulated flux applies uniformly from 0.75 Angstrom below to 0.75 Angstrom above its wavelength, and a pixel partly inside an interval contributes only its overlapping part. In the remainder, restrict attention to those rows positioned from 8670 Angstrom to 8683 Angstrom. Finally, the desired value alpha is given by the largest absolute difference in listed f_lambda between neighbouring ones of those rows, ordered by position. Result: 0.14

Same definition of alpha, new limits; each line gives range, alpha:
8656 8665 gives 0.74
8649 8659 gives 0.37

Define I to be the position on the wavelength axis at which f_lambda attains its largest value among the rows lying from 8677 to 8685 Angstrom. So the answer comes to 8684.0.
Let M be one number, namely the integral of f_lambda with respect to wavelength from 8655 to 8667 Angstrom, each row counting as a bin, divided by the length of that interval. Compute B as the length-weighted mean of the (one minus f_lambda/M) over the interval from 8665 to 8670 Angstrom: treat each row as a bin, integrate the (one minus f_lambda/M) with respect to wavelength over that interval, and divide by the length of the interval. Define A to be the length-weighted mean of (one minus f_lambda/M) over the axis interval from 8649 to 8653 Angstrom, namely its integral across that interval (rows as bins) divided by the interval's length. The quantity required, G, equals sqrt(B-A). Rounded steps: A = -0.189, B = -0.112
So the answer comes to 0.28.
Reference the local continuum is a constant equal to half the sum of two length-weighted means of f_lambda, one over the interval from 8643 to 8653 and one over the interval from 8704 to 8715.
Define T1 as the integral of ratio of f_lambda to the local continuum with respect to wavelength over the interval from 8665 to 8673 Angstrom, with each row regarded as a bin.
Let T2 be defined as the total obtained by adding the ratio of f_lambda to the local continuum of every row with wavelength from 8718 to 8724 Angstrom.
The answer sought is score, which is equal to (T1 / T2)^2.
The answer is 3.8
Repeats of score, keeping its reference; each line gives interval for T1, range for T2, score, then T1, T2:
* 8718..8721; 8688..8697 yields 0.3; 2.9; 5.8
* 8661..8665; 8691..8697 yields 0.5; 2.9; 4.0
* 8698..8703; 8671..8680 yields 0.7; 4.9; 5.9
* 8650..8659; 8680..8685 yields 8.5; 8.8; 3.0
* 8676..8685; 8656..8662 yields 7.1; 9.0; 3.4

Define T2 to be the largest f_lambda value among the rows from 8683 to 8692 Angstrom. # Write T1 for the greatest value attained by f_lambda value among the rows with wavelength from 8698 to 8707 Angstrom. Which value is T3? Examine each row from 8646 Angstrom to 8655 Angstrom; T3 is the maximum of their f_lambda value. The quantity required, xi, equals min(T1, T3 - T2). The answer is -0.02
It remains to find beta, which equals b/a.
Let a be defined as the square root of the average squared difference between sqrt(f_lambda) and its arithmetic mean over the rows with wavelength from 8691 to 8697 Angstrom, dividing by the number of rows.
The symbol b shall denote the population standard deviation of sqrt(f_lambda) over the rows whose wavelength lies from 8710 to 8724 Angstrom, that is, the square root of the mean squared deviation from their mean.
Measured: 1.1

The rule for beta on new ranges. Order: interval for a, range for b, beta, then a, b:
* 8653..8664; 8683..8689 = 0.4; 0.177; 0.06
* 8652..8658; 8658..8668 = 7.8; 0.018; 0.14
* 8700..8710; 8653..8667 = 12.9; 0.012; 0.16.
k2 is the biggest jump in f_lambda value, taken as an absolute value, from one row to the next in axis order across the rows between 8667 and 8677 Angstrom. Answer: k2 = 0.19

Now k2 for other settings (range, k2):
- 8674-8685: 0.11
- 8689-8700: 0.36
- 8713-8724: 0.10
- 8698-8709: 0.08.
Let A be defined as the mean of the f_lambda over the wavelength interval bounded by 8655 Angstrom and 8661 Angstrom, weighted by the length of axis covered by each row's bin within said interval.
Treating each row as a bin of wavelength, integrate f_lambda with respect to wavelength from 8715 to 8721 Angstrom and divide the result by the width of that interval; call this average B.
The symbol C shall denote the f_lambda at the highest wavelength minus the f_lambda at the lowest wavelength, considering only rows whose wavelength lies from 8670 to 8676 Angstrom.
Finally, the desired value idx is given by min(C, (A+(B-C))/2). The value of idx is -0.26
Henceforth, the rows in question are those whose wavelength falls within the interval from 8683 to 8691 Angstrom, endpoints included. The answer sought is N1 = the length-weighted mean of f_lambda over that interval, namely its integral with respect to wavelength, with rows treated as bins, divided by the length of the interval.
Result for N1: 6.2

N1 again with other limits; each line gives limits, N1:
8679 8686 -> 6.5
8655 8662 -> 5.6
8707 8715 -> 6.4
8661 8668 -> 5.2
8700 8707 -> 6.4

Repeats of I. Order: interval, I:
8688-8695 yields 8694.5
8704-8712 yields 8705.0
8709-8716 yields 8715.5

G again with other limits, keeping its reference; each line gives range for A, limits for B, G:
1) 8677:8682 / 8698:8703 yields 0.07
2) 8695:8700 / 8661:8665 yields 0.57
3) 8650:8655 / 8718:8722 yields 0.16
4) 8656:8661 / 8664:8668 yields 0.05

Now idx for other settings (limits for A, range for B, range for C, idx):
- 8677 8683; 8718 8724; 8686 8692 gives 0.25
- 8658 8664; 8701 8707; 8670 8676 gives -0.26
